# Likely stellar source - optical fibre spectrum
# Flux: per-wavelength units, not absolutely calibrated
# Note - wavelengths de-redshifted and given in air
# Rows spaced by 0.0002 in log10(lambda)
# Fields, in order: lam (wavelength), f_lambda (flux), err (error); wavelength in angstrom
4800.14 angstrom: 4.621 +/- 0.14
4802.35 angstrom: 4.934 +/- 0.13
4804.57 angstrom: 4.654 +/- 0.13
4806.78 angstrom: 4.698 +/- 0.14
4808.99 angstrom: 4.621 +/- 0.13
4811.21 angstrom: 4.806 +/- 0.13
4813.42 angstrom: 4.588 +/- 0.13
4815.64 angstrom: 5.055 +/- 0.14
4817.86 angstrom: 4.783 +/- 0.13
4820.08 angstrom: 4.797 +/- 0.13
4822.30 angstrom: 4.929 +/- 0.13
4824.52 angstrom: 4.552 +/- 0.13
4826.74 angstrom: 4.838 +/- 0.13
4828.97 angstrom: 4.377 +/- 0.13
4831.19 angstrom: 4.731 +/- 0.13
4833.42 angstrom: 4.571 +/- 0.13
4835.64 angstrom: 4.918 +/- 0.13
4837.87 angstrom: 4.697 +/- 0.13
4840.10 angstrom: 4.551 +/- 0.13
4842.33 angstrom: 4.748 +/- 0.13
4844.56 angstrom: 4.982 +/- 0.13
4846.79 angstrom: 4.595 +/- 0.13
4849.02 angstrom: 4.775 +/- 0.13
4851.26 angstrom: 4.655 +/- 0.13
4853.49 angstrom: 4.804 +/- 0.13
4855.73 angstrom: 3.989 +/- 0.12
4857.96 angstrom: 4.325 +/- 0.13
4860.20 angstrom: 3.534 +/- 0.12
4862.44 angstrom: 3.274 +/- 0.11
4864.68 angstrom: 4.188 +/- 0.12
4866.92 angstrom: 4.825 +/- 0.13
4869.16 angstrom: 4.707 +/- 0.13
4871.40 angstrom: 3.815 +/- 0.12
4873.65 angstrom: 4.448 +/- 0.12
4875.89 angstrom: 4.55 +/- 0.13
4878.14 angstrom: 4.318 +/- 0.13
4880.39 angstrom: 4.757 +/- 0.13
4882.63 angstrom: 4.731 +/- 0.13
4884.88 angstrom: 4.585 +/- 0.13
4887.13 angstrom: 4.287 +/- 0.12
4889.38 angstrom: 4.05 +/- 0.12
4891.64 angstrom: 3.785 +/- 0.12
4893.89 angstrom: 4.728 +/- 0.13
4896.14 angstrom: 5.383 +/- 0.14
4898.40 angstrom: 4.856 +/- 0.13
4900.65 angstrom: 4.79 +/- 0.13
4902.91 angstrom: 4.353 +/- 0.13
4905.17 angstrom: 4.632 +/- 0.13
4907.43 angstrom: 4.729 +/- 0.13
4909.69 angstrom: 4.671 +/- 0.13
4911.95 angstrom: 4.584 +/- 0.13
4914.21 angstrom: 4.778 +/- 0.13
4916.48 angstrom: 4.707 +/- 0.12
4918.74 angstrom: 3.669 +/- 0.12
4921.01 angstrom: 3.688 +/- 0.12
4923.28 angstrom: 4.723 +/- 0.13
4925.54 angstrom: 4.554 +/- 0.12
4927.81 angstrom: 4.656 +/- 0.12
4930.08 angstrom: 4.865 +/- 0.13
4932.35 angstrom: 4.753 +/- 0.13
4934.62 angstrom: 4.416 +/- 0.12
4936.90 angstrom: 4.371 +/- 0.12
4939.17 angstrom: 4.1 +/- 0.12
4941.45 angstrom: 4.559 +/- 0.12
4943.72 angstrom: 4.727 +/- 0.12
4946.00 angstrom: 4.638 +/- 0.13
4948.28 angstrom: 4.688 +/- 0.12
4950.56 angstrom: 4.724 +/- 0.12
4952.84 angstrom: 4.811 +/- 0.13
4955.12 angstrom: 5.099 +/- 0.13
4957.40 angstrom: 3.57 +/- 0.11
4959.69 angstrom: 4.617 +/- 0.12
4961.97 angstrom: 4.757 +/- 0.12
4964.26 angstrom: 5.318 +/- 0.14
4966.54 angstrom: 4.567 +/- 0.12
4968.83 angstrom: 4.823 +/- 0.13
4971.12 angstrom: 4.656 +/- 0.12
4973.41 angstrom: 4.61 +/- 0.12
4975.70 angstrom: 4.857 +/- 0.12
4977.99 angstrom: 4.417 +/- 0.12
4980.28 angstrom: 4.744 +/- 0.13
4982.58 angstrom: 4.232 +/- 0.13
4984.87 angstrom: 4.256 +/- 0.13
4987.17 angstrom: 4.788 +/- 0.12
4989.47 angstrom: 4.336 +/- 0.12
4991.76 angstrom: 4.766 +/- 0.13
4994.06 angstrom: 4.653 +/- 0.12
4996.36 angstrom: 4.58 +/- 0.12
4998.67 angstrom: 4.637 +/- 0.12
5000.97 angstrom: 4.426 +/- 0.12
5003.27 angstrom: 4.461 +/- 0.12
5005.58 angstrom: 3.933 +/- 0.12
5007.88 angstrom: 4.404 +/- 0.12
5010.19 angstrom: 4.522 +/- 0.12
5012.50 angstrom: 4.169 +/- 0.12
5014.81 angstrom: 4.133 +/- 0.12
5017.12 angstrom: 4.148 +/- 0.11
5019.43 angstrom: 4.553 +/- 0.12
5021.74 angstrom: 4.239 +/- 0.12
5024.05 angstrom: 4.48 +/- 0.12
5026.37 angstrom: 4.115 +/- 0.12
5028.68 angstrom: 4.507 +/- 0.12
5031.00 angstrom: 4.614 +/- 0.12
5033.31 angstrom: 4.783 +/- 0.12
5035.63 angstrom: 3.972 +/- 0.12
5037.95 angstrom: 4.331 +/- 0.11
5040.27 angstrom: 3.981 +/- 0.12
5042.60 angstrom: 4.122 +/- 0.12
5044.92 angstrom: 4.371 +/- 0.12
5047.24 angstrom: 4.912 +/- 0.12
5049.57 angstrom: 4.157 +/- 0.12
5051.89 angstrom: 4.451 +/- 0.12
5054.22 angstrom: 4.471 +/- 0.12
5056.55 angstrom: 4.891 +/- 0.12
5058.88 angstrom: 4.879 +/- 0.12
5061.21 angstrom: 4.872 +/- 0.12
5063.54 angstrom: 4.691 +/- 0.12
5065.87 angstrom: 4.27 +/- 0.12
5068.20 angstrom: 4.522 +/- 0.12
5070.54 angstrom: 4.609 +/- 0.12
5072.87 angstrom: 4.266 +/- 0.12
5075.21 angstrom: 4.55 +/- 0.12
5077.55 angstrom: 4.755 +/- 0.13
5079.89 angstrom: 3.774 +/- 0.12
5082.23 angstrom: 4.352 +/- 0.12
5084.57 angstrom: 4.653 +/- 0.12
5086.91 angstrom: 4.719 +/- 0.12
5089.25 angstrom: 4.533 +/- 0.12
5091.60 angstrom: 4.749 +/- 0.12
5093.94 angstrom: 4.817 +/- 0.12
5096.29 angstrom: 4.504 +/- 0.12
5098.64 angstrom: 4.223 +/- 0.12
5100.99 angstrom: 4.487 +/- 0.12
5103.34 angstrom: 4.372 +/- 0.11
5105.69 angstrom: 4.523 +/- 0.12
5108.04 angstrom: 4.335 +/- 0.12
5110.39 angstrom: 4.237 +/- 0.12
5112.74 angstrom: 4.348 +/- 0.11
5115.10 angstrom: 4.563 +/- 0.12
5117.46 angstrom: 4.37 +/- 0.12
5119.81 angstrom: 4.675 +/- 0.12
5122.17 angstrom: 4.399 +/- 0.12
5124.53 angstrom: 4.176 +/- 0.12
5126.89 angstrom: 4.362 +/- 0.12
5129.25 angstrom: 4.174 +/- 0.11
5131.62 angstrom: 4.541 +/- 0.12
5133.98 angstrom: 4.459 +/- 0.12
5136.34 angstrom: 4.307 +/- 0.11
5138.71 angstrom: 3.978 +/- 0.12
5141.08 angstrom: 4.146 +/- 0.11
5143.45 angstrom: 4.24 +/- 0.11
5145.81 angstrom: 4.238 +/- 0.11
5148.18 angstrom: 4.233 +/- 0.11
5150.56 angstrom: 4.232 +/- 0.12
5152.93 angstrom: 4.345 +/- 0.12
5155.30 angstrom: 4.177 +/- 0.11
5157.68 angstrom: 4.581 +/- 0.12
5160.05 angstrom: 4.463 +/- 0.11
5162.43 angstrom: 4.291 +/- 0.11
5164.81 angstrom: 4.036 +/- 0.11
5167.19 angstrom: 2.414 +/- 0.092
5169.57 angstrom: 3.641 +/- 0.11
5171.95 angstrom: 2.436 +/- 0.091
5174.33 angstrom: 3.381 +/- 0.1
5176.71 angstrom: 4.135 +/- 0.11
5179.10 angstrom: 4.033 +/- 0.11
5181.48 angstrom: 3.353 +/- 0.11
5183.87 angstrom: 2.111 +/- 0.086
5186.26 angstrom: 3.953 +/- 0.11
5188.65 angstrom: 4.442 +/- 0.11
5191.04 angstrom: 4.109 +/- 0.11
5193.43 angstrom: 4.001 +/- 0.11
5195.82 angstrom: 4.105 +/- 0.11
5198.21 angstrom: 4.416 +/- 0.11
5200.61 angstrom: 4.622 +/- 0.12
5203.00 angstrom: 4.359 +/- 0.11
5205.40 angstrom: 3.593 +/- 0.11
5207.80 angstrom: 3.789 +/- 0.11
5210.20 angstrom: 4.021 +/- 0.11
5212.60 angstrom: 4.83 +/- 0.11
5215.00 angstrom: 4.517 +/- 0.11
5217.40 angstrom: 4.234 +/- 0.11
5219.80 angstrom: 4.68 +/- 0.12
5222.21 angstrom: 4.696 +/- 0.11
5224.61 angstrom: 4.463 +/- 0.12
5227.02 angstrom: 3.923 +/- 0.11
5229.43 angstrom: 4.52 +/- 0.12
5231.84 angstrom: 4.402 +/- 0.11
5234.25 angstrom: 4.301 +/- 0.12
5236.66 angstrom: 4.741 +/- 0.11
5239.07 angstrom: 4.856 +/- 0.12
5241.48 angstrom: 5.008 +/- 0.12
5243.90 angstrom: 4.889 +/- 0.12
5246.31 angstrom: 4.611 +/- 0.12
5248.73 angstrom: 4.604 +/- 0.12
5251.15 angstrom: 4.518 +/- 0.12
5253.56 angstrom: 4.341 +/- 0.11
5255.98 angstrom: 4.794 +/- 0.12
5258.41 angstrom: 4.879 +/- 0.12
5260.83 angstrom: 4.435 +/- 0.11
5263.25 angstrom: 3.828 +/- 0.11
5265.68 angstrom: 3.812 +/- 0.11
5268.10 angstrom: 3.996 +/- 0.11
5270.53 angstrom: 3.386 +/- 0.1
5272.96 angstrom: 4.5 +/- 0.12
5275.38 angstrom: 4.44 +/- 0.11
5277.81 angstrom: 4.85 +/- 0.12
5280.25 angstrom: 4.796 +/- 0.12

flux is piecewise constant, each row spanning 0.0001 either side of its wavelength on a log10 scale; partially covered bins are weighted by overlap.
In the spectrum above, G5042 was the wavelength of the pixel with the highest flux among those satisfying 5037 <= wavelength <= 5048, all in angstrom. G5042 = 5047.24 angstrom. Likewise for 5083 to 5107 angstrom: 5093.94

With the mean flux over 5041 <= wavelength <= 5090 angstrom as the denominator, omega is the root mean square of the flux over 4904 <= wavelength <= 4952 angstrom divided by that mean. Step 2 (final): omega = 1.01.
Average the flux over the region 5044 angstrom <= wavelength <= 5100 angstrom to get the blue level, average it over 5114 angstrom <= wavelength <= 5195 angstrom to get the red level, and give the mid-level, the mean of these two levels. 4.3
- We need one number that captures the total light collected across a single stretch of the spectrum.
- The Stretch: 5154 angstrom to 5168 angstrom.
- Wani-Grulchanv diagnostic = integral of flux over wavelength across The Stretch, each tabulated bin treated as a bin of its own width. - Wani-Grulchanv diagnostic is 57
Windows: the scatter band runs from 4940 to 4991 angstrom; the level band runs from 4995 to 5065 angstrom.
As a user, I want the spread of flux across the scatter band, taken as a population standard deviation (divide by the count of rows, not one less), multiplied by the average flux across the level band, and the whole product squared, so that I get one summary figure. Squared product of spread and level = 2.19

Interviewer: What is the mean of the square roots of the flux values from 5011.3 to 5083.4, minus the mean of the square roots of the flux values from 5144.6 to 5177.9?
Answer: 0.13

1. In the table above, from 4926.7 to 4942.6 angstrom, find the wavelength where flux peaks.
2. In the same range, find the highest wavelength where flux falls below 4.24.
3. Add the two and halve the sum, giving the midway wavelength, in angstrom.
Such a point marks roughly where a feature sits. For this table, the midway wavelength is 4934.6 angstrom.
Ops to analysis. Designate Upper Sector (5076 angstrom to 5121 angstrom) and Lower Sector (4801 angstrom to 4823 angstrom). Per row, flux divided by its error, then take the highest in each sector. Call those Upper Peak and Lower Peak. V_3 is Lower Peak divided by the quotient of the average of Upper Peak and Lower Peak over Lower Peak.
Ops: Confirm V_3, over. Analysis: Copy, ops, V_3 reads 37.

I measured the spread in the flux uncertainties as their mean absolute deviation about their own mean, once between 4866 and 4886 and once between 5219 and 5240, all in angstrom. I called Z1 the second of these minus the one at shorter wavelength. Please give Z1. 0.001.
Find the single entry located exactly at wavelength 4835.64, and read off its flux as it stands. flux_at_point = 4.918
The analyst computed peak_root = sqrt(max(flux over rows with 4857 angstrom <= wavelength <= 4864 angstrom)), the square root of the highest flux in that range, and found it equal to 2.080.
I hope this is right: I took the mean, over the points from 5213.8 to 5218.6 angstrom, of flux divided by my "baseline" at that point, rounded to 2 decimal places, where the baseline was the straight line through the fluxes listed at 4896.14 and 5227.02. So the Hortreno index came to 1.10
